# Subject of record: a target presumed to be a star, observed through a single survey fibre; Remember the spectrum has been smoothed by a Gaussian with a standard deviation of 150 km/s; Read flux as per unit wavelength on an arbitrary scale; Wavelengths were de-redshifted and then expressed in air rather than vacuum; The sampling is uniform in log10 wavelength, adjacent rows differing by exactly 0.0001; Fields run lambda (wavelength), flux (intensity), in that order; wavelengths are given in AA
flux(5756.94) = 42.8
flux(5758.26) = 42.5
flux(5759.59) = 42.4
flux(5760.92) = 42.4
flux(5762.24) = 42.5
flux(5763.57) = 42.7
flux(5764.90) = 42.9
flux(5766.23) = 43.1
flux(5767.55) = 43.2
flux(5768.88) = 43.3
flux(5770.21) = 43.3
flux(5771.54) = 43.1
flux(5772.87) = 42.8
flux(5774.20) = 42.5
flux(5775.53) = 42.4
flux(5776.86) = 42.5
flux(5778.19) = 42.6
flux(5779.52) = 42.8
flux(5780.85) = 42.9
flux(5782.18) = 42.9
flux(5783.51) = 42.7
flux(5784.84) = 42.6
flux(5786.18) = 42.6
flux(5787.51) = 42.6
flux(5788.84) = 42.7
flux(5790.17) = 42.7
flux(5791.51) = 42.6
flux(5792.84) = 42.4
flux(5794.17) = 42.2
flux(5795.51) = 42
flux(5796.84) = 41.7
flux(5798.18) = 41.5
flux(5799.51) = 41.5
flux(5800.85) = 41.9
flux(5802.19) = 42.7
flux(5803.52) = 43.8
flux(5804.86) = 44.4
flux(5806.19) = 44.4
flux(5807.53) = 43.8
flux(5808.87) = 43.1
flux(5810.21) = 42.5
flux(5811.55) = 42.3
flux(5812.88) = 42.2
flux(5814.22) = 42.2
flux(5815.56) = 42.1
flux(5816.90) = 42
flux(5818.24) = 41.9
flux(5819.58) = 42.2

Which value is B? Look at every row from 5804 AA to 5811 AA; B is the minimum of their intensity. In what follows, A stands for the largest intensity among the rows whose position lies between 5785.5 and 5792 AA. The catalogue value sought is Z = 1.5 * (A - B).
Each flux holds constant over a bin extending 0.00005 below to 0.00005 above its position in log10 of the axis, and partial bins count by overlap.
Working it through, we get 0.3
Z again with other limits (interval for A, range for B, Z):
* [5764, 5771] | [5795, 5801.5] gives 2.7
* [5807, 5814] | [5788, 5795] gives 2.4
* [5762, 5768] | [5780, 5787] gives 0.9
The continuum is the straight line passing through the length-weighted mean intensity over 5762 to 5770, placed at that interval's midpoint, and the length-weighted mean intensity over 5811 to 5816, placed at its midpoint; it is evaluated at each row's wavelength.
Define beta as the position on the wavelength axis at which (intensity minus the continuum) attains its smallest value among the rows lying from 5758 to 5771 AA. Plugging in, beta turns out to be 5759.59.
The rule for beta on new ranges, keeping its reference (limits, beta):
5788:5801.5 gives 5798.18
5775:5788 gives 5775.53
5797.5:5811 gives 5798.18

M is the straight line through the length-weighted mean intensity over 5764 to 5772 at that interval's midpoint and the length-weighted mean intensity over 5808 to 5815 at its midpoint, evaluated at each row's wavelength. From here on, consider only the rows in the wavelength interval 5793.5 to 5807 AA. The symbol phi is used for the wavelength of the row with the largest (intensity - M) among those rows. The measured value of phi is 5806.19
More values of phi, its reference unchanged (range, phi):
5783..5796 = 5790.17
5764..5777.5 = 5770.21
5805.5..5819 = 5806.19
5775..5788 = 5782.18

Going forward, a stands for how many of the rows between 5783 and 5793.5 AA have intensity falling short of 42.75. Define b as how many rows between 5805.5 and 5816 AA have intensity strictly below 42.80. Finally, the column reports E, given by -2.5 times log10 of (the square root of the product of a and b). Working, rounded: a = 8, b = 5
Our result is -2.00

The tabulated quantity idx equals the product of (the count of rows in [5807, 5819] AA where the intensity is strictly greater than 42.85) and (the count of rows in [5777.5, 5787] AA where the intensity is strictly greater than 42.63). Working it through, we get 8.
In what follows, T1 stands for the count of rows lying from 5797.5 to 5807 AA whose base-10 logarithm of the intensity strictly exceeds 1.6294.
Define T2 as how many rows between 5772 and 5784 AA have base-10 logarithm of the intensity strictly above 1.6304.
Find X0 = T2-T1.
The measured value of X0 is 1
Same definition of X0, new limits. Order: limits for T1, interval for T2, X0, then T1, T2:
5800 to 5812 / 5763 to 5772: 1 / 6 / 7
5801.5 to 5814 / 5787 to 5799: -4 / 6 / 2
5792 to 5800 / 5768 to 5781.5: 6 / 0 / 6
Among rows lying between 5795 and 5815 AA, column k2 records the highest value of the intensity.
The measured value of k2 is 44.4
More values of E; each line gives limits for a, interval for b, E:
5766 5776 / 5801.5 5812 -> -0.97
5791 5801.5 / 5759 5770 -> -1.88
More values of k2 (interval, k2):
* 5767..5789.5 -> 43.3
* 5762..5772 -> 43.3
